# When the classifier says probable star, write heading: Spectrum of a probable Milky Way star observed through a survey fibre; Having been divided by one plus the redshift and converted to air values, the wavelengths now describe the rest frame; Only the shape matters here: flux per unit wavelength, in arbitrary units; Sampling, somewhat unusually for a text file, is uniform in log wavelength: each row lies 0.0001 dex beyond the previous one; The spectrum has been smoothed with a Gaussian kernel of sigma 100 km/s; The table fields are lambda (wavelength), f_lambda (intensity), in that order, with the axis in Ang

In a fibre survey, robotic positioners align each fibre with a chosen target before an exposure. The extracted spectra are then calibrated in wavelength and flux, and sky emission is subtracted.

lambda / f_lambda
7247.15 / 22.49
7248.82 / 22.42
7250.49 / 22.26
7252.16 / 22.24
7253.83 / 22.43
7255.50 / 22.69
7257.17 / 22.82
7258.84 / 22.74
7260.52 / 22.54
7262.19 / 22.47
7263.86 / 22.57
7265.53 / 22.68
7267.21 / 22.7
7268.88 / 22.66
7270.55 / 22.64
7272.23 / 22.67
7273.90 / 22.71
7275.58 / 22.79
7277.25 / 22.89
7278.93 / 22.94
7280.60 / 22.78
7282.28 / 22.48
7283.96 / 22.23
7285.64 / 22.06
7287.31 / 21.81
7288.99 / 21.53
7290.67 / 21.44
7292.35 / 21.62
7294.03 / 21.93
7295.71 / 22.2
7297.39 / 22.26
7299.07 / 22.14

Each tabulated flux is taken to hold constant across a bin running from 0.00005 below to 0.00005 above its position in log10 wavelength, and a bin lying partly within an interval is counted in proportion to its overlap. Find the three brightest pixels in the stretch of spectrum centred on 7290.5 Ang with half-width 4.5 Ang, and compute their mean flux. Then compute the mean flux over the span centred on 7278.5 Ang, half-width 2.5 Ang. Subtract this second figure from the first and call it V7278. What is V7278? -1.1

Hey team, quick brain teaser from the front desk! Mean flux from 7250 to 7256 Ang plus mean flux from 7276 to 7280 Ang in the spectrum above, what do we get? 45.3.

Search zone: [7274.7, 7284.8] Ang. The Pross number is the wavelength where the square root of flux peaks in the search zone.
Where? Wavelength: 7278.93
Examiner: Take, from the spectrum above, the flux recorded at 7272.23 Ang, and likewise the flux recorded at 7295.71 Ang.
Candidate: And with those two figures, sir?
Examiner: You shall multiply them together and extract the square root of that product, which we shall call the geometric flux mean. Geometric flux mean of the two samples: 22.4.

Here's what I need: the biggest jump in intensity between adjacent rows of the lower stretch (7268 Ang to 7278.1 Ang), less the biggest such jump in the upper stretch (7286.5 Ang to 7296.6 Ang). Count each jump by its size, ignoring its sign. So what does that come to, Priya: -0.21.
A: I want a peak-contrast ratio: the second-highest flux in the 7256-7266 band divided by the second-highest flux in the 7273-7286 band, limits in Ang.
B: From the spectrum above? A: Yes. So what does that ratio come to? 0.99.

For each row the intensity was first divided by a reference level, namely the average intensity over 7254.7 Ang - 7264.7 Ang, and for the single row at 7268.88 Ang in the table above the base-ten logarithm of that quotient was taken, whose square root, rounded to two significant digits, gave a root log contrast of 0.020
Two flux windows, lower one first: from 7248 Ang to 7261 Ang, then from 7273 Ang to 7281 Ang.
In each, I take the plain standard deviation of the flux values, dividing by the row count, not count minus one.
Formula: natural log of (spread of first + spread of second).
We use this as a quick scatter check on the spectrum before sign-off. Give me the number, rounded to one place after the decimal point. -1.3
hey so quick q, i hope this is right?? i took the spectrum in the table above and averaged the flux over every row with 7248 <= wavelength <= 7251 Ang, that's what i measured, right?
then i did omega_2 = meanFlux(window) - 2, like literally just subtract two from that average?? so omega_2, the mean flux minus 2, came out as 20.3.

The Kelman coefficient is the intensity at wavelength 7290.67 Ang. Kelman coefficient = 21.44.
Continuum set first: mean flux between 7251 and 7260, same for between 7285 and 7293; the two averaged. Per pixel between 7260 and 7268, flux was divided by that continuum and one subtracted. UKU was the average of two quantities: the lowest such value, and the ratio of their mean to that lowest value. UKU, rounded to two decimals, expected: 0.69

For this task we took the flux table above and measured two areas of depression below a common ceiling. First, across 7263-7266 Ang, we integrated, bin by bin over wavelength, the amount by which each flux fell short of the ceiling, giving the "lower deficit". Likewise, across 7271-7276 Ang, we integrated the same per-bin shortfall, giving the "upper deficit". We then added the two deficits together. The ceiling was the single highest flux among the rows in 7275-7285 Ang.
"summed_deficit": 2.1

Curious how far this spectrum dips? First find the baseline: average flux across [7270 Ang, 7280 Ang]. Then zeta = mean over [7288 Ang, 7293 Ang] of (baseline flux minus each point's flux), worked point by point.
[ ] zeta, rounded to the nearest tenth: 1.2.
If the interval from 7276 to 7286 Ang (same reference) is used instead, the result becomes 0.2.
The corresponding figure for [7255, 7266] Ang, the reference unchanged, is 0.1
